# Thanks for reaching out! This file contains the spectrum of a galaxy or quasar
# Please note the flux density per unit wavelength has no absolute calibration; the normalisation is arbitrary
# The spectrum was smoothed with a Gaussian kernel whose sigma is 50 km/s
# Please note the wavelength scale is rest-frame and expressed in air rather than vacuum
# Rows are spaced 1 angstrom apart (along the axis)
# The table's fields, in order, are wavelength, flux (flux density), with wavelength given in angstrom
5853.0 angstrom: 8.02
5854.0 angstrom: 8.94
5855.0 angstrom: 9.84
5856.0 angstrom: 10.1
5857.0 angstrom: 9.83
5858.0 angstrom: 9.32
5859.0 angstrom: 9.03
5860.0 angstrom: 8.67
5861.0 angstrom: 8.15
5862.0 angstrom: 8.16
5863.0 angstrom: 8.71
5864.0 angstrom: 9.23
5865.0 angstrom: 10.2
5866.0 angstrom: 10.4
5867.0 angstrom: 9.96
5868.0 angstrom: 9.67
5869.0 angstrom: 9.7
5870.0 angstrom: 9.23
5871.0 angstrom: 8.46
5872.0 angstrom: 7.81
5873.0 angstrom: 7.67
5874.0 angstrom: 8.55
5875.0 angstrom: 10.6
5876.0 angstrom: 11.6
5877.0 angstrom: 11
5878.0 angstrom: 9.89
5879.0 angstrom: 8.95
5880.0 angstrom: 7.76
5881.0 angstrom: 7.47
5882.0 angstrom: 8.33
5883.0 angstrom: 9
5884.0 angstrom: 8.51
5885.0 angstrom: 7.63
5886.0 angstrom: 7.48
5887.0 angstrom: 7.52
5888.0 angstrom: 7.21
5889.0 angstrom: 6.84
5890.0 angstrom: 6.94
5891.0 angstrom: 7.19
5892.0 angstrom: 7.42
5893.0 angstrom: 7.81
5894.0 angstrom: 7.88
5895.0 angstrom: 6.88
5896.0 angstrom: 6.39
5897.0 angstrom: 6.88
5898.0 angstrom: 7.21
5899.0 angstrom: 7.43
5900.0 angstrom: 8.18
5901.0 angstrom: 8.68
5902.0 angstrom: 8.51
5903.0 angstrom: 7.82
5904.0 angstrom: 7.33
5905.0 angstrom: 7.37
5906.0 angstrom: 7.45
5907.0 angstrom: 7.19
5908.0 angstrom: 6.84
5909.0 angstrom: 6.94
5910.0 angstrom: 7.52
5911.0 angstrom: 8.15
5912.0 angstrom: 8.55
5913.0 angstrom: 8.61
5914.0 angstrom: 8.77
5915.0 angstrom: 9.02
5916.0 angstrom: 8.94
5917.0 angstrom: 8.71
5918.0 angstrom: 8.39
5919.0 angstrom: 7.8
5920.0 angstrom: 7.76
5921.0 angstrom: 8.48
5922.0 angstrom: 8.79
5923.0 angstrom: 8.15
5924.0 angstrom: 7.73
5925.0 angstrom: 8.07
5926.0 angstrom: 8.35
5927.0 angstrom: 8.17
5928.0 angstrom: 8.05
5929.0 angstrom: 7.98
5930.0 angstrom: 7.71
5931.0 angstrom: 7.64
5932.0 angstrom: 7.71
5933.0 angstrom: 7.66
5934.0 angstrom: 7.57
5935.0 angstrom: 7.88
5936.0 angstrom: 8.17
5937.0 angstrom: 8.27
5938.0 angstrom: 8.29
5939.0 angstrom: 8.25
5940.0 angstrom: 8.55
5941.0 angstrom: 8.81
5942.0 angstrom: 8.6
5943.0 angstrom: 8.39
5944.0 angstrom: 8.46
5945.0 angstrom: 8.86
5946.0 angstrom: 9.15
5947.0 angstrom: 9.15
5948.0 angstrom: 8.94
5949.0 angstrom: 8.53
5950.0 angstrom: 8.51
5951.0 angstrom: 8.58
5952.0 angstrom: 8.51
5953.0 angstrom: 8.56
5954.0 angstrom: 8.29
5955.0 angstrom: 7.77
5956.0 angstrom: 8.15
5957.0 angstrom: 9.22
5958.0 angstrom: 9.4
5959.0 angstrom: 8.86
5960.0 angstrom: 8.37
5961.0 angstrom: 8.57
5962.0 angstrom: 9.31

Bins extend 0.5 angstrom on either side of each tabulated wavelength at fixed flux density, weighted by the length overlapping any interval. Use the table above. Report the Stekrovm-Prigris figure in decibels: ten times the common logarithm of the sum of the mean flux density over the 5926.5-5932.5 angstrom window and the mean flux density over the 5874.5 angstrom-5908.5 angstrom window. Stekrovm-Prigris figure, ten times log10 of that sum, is 12.0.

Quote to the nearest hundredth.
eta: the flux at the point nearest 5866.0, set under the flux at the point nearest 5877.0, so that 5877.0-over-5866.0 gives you 1.06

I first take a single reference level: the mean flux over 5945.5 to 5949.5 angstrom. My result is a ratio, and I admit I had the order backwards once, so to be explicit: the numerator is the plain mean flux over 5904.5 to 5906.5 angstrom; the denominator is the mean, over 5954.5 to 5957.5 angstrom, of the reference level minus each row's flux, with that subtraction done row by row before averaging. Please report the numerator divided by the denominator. 13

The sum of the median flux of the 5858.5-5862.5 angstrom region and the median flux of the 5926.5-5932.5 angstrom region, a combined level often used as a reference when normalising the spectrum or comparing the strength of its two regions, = 16.3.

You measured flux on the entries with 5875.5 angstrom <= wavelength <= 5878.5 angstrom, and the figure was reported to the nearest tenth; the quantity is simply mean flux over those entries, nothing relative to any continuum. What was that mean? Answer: 10.8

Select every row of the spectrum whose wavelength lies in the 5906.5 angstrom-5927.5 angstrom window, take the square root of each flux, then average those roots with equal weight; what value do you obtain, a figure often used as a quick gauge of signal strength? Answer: 2.85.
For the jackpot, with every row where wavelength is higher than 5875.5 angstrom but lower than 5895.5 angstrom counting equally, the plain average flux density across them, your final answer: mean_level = 8.2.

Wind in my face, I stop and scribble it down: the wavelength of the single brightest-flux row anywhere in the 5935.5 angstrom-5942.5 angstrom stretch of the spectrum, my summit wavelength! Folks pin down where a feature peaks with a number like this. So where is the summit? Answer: 5941.0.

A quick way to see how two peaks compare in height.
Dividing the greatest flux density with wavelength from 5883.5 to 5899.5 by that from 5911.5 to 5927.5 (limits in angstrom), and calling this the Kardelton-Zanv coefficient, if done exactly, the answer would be 0.94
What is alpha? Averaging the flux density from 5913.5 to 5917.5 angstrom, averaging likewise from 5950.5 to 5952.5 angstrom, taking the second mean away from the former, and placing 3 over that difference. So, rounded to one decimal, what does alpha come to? 9.5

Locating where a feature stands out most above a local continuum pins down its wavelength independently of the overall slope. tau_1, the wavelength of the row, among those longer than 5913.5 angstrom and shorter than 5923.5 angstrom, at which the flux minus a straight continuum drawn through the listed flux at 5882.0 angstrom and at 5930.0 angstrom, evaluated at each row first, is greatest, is 5915.0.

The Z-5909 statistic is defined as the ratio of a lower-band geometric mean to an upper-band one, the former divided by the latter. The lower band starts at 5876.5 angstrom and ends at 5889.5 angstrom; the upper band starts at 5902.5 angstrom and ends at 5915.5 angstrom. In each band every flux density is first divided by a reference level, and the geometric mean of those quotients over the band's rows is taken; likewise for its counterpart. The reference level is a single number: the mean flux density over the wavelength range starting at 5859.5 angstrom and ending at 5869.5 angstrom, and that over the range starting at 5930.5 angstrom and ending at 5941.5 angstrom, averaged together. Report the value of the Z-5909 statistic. 1.05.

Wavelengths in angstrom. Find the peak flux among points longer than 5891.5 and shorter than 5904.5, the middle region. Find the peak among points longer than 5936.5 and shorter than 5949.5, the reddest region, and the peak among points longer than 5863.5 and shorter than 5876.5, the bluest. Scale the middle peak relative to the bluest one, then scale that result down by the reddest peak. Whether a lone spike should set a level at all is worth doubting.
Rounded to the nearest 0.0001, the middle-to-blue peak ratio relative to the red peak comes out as 0.0818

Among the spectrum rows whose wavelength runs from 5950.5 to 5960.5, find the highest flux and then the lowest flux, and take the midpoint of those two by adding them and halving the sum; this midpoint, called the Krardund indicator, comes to 8.6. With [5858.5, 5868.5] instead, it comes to 9.3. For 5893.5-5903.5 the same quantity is 7.5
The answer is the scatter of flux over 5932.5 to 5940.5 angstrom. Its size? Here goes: 0.3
